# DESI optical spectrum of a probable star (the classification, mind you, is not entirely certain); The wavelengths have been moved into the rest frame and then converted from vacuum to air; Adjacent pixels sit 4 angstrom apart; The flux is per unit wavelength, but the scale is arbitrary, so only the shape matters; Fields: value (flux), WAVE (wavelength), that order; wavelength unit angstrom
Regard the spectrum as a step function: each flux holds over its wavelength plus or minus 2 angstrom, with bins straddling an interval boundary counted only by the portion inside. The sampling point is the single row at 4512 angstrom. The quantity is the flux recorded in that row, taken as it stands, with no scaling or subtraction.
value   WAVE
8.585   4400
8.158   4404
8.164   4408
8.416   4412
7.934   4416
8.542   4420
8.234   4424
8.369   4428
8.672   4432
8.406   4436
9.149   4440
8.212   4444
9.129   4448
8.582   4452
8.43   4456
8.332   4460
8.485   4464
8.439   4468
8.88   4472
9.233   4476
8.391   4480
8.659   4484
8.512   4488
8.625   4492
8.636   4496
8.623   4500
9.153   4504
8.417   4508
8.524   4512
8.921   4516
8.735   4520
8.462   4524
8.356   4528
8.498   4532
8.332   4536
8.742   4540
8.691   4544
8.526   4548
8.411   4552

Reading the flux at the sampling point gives 8.524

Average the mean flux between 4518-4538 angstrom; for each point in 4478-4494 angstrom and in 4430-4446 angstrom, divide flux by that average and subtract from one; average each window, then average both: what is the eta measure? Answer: -0.0120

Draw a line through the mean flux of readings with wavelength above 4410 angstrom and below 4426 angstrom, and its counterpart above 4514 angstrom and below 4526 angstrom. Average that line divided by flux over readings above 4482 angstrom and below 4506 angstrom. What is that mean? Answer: 0.99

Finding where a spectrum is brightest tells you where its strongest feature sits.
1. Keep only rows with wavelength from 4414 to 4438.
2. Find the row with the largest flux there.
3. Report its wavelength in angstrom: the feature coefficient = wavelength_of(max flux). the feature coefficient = 4432 angstrom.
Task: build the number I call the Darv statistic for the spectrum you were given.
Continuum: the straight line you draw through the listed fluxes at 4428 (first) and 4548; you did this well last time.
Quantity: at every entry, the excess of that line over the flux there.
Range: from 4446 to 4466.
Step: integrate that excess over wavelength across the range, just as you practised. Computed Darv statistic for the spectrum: -3.7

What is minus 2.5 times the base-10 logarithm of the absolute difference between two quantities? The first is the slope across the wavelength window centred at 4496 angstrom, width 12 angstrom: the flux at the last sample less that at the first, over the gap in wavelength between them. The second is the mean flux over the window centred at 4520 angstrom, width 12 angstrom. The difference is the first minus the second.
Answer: -2.350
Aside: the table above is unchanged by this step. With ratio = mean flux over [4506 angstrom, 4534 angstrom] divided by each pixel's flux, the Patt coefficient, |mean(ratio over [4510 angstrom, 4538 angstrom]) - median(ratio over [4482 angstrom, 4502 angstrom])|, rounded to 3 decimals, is 0.010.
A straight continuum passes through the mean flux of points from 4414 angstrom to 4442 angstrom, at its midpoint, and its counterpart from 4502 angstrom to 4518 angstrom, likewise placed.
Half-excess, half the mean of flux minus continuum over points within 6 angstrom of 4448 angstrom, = 0.050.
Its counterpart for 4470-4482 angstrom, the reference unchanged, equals 0.099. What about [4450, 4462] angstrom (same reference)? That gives -0.060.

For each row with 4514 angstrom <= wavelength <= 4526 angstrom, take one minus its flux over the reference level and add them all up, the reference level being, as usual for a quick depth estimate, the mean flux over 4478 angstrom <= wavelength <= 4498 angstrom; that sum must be -0.050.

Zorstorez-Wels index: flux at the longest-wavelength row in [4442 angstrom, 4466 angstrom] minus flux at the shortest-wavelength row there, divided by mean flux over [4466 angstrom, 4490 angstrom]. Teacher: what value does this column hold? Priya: 0.031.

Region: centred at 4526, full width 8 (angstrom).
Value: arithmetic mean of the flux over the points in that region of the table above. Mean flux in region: 8.41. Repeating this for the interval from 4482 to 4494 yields 8.60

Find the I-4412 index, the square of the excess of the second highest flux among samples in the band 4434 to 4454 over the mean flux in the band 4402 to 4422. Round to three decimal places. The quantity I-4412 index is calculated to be 0.785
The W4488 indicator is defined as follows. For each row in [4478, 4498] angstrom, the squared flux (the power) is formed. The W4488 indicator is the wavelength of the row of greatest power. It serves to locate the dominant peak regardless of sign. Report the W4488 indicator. 4484 angstrom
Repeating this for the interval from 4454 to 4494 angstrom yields 4476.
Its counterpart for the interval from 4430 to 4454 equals 4440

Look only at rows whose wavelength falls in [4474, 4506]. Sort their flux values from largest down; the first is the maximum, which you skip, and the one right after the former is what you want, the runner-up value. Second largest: 9.153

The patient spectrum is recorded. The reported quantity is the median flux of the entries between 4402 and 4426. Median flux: 8.20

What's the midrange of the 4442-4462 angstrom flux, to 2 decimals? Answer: 8.67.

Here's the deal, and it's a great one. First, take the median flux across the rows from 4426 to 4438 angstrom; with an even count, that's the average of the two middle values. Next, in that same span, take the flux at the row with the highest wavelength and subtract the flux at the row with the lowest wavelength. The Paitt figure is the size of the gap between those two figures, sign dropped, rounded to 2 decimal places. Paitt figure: 8.37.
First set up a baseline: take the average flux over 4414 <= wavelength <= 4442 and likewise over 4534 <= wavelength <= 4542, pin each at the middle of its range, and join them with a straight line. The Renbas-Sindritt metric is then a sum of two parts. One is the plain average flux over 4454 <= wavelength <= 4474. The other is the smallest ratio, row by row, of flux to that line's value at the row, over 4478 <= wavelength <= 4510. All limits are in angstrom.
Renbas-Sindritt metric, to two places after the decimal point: 9.50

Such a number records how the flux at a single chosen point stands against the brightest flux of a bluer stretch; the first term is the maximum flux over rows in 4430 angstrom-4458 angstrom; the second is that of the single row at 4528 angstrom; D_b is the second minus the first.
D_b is -0.79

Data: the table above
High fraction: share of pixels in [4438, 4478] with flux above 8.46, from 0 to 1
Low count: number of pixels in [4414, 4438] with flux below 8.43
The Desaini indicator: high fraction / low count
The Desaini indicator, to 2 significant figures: 0.15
